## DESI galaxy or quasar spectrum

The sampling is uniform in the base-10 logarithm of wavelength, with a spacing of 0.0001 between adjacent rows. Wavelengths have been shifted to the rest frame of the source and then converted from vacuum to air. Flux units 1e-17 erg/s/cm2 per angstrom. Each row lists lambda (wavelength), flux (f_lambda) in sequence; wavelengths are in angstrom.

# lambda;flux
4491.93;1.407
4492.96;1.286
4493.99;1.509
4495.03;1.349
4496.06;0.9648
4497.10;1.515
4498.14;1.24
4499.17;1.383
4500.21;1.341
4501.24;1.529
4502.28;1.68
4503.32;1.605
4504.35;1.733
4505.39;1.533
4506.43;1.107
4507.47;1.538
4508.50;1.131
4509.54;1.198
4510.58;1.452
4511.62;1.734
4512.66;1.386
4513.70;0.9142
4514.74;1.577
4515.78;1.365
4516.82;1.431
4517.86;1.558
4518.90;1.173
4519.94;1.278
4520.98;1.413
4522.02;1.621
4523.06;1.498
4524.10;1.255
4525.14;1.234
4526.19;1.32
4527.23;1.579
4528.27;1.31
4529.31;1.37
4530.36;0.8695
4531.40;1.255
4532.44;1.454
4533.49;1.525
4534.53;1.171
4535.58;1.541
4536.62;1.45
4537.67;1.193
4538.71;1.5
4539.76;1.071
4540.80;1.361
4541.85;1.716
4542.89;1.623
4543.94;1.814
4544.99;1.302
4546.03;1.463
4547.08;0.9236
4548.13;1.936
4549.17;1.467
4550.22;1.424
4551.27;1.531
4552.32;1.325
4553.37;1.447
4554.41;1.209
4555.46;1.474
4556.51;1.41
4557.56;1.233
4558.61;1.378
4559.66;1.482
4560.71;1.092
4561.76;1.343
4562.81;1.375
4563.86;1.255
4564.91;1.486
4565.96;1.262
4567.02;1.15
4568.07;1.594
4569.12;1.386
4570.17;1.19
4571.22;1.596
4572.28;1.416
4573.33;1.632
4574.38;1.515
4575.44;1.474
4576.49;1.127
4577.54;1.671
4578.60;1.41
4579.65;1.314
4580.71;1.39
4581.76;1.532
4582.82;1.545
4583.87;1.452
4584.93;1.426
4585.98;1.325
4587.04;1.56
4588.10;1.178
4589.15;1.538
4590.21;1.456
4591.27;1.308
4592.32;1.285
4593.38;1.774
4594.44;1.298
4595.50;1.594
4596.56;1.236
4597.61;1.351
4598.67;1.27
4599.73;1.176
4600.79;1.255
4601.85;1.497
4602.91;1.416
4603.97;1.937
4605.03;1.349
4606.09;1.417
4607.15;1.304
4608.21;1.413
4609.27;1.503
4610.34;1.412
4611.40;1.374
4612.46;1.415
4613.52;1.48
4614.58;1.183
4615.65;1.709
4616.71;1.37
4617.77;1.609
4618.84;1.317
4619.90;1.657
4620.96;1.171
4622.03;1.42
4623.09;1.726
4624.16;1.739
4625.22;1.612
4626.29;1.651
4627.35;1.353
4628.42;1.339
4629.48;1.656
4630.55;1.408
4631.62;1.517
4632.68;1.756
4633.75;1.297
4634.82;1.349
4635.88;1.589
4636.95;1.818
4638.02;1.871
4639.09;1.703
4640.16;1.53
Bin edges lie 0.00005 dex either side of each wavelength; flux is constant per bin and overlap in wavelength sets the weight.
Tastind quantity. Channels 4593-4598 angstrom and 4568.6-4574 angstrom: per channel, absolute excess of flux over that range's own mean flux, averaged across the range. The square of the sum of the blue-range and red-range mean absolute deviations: 0.10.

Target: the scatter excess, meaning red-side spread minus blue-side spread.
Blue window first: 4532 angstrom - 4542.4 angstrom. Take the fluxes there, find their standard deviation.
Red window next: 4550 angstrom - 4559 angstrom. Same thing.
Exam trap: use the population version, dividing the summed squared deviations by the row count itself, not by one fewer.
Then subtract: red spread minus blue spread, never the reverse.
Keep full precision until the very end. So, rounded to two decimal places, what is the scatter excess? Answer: -0.09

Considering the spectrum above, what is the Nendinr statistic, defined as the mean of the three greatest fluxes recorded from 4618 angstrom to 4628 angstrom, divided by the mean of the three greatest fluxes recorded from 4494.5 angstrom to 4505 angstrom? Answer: 1.02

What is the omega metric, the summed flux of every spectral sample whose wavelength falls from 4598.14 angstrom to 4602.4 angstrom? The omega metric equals 5.2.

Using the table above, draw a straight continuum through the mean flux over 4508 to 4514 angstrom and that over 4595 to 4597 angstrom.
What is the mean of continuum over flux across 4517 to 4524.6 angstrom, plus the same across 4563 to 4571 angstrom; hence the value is 2.00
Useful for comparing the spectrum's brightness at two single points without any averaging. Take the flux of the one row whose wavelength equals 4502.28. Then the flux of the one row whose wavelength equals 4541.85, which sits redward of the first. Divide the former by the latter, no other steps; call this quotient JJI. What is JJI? 0.98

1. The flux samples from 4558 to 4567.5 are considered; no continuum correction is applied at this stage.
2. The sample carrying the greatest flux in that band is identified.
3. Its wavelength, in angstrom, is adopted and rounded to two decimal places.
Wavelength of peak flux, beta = 4564.91 angstrom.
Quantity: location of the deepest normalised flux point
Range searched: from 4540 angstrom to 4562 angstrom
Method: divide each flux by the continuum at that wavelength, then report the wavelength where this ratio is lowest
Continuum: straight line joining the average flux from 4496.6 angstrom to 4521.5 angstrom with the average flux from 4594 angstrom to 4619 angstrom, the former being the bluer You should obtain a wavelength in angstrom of 4547.08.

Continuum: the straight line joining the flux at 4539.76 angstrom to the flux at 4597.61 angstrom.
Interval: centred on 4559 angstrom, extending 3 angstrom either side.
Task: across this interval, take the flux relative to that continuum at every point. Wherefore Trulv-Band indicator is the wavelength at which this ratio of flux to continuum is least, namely 4560.71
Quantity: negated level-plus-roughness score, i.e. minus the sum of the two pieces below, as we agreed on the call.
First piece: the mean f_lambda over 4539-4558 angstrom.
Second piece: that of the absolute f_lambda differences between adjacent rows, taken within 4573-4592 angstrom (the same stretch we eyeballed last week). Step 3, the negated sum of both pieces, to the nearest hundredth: -1.61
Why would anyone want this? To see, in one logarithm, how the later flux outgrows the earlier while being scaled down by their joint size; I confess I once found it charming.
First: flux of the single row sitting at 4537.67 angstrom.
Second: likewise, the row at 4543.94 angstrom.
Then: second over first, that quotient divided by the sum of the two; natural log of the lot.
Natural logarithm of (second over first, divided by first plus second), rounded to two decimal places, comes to -0.68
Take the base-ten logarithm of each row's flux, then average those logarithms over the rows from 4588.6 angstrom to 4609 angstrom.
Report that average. 0.147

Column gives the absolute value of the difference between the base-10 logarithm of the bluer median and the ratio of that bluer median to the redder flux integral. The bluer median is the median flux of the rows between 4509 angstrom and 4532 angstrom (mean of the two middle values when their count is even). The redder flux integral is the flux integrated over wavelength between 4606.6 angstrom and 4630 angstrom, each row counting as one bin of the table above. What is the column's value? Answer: 0.096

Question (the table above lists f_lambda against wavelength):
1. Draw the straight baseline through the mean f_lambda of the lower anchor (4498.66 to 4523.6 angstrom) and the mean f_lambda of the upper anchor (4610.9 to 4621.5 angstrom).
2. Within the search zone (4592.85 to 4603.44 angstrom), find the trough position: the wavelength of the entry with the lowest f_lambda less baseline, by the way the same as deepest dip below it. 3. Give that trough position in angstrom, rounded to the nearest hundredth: 4599.73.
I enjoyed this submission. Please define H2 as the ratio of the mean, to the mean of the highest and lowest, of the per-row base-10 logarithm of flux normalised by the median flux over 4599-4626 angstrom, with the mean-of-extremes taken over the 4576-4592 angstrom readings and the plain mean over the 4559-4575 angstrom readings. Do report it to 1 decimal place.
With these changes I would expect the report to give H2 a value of 0.9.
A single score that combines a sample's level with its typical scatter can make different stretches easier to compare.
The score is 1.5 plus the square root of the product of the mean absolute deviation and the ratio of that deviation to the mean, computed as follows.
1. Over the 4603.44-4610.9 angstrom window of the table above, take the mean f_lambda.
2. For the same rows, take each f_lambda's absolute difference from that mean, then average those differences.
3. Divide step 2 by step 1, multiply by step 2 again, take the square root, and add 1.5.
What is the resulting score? 1.61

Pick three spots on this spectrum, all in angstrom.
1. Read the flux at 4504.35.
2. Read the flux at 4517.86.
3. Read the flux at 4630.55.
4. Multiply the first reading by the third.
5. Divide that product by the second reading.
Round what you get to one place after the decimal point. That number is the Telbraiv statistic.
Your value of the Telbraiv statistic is 1.6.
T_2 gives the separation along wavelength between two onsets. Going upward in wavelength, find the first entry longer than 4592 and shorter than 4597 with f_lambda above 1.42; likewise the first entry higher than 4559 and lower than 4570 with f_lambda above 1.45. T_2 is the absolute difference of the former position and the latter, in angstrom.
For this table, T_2 33.7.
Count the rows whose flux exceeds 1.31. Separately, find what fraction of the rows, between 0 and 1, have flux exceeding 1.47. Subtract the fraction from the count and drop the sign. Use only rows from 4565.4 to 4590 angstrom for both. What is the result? 18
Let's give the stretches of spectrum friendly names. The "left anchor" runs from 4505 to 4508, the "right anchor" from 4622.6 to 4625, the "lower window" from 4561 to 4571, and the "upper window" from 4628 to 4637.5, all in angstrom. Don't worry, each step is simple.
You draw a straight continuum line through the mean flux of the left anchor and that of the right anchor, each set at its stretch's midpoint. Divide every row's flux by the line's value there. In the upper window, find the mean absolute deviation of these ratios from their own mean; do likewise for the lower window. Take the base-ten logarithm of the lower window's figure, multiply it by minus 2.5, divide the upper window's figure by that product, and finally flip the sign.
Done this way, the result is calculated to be -0.031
